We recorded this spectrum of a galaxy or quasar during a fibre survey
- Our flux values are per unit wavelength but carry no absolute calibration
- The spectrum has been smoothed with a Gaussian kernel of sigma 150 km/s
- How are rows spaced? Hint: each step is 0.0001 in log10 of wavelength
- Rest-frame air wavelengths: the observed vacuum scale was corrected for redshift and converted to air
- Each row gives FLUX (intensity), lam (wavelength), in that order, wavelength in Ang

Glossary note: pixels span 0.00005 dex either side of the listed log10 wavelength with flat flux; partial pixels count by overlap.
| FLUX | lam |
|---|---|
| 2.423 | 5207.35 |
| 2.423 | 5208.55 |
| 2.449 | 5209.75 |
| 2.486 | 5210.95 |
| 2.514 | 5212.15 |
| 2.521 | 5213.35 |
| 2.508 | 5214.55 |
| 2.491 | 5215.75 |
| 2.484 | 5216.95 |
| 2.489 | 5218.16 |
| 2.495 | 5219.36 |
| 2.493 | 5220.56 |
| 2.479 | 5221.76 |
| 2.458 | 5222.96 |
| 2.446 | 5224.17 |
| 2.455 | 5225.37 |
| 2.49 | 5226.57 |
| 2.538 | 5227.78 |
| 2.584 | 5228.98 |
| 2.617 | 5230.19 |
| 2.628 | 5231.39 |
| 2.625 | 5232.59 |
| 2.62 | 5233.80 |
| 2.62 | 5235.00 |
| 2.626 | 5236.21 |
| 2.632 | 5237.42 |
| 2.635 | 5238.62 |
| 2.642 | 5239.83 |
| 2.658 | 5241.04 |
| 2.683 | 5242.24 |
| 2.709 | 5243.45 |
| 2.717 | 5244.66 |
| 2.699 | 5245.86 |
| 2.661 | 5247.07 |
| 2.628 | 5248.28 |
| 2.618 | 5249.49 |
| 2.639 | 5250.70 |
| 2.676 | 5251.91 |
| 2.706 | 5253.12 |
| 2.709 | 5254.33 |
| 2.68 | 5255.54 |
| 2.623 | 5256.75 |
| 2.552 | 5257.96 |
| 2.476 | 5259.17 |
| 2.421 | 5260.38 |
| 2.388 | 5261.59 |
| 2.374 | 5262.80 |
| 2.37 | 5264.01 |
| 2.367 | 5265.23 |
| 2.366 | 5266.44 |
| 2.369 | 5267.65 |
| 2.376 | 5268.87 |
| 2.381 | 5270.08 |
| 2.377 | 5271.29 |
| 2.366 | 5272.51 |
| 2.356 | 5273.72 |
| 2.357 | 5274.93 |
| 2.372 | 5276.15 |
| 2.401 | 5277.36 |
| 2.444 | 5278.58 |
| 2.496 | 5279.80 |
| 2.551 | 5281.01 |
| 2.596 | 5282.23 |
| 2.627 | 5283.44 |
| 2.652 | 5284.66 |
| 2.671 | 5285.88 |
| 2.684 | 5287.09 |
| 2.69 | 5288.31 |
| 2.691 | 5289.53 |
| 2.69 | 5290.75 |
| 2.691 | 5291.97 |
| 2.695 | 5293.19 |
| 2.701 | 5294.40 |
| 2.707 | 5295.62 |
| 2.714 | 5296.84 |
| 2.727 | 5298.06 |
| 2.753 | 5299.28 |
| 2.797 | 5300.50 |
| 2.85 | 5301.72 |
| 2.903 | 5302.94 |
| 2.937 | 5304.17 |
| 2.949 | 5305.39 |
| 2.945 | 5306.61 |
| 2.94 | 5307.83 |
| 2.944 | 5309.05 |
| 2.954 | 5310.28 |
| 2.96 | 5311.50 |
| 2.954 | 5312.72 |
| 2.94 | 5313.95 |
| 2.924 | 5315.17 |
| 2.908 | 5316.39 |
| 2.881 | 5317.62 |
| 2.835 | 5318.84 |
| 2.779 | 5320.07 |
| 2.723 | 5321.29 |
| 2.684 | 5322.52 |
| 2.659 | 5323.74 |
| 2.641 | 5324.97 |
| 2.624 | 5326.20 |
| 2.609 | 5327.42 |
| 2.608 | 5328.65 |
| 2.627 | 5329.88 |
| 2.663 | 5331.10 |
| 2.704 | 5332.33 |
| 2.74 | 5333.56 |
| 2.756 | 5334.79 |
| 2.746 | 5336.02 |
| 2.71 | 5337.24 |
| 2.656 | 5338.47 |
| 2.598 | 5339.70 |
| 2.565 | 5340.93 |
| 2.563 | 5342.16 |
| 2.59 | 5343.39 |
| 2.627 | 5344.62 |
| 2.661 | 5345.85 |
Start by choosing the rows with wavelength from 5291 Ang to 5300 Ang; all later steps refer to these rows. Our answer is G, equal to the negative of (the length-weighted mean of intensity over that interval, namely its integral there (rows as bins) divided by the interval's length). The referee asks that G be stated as -2.71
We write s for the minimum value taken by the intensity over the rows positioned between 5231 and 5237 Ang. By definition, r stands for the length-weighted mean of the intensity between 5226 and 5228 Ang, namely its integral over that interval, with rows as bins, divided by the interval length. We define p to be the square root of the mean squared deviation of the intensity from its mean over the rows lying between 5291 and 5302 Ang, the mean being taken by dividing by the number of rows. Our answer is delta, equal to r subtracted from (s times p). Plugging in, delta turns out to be -2.37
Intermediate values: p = 0.05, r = 2.50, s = 2.62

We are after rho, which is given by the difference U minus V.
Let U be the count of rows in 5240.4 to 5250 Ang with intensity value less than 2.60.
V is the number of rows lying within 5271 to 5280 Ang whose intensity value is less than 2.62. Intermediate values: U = 0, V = 8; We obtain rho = -8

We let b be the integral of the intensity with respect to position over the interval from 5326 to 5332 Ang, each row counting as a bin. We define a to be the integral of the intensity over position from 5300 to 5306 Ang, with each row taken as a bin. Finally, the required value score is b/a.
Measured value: 0.91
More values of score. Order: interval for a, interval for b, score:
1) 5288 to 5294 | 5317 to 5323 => 1.03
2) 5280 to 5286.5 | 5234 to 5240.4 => 0.99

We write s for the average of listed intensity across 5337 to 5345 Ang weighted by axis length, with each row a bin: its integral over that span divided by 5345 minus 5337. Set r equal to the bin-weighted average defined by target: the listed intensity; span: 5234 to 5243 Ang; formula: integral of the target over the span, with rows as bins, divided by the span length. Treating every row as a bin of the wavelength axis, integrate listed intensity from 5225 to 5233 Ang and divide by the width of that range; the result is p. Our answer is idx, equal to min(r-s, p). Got 0.03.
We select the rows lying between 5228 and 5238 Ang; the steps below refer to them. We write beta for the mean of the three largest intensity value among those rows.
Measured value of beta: 2.63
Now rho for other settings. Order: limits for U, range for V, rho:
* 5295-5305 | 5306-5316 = 0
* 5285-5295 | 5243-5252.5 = -1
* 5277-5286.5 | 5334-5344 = 1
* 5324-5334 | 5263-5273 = -8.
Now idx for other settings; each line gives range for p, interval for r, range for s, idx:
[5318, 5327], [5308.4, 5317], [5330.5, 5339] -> 0.23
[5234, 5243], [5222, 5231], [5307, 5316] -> -0.43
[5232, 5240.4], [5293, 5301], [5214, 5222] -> 0.24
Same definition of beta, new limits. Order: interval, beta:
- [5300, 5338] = 2.96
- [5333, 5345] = 2.75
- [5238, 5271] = 2.71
